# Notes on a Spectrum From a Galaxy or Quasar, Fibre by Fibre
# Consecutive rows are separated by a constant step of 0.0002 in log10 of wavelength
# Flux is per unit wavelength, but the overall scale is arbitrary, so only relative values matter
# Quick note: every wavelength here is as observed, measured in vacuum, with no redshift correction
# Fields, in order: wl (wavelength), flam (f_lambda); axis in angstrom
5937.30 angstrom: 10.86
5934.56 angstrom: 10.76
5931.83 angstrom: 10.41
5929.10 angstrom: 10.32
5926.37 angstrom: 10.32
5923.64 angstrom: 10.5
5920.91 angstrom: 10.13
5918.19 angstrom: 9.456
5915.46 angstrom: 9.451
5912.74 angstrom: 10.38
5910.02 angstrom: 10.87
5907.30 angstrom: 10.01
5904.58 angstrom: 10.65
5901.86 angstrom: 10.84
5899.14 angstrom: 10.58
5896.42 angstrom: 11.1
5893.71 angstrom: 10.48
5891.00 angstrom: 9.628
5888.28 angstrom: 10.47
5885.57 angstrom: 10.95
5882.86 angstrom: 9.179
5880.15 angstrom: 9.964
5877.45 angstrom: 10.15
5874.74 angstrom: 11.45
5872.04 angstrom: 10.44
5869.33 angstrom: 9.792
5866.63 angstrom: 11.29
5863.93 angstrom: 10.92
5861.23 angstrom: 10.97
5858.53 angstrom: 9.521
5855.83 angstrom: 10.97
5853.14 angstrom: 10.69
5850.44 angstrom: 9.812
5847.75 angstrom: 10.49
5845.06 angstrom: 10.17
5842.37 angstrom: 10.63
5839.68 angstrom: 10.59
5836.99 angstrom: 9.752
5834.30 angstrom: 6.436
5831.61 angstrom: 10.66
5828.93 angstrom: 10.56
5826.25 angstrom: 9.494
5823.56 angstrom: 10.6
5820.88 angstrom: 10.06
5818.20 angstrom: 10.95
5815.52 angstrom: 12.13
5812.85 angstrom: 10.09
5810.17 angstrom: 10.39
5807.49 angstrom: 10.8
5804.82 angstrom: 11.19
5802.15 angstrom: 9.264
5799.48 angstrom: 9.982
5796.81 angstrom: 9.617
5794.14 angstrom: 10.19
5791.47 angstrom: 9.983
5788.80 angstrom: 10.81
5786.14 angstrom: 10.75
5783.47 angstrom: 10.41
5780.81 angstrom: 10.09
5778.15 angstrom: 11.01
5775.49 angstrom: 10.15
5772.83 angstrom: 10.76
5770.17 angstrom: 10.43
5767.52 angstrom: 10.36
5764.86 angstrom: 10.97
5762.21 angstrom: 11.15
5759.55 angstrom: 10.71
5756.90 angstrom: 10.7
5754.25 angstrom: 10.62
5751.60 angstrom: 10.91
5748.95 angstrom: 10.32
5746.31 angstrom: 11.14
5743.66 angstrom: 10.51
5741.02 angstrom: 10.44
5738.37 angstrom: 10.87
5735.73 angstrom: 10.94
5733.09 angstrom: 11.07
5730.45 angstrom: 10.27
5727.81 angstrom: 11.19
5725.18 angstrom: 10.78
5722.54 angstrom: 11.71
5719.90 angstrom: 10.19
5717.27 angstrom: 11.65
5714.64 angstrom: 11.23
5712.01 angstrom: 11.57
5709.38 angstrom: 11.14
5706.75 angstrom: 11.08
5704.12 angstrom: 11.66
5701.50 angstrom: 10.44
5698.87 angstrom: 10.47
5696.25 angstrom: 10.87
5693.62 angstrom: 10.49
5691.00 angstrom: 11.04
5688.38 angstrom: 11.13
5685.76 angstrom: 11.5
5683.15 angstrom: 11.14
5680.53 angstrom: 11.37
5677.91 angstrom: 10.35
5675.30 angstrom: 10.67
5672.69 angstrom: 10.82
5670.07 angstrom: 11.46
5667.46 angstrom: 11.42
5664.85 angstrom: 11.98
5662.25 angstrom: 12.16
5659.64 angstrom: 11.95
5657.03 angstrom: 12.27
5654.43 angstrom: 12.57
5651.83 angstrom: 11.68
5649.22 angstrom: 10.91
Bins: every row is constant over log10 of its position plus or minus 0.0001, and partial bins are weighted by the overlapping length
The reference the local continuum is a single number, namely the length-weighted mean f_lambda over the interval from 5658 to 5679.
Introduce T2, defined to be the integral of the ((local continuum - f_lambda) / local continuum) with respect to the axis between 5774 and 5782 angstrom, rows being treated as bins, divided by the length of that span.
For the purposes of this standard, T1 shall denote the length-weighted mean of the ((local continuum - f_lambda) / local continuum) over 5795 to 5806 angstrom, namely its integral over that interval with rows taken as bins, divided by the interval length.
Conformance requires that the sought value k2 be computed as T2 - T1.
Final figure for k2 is -0.037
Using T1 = 0.12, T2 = 0.083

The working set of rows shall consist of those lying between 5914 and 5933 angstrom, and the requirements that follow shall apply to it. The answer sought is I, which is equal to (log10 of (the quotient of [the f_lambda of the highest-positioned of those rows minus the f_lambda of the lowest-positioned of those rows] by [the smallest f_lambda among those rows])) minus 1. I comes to -1.99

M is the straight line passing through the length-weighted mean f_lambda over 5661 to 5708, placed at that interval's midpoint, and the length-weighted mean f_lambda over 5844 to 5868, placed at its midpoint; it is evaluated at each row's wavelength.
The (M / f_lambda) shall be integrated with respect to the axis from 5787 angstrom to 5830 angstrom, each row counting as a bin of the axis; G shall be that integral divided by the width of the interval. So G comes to 1.03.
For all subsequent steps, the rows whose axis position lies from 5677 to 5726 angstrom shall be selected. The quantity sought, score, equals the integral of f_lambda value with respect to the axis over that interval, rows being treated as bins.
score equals 541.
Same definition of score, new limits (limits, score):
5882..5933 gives 526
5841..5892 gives 530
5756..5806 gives 522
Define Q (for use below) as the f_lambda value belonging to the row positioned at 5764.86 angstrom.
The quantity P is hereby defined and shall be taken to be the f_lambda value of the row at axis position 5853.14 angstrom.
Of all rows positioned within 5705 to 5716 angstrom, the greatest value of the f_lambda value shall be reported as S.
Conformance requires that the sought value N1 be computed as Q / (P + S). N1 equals 0.493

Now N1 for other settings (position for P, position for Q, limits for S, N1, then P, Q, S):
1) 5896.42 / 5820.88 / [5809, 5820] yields 0.433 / 11.1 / 10.06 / 12.13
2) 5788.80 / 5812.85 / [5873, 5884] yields 0.453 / 10.81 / 10.09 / 11.45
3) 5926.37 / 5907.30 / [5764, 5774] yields 0.470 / 10.32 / 10.01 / 10.97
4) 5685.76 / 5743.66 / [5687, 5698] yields 0.464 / 11.5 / 10.51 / 11.13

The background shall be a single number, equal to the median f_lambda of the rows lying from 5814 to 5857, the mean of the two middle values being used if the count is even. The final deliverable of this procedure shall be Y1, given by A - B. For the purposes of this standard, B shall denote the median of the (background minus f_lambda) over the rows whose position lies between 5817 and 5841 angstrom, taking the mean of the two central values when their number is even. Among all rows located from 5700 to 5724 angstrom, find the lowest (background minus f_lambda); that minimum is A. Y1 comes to -1.15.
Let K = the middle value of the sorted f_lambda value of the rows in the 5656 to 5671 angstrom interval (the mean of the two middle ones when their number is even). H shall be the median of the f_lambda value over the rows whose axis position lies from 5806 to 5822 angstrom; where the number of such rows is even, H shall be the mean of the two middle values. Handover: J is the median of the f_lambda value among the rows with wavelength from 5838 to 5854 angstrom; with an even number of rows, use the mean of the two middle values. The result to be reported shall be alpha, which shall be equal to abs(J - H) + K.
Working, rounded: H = 10.6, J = 10.5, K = 12.0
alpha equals 12.0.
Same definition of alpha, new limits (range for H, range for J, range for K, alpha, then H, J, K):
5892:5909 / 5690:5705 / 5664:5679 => 11.2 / 10.6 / 10.7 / 11.1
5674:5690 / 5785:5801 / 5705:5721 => 12.2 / 11.1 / 10.1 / 11.2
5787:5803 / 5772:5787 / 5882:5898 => 11.1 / 10.0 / 10.6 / 10.5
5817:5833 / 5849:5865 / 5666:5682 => 11.3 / 10.6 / 10.8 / 11.1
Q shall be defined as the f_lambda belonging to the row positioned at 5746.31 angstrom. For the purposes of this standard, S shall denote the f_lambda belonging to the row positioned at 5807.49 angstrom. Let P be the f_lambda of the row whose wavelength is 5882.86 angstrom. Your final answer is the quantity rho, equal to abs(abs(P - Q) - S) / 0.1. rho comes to 88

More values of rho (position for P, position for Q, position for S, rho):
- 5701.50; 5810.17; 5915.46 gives 94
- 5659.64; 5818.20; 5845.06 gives 92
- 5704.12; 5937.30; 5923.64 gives 97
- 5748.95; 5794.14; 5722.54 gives 116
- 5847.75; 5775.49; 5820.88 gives 97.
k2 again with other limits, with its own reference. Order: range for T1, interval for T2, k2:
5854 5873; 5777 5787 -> 0.001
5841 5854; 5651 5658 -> -0.163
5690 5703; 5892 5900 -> -0.001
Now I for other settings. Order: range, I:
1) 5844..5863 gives -2.08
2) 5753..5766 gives -2.48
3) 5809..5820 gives -2.26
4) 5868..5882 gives -2.76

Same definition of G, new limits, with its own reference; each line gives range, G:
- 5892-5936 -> 1.00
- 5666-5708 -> 1.01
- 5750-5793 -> 1.02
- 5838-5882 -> 1.01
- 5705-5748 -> 1.00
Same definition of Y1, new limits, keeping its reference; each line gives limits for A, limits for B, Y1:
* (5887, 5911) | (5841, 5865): -0.47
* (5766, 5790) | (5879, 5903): -0.53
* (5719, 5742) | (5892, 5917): -1.13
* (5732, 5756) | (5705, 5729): 0.05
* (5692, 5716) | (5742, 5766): -0.95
